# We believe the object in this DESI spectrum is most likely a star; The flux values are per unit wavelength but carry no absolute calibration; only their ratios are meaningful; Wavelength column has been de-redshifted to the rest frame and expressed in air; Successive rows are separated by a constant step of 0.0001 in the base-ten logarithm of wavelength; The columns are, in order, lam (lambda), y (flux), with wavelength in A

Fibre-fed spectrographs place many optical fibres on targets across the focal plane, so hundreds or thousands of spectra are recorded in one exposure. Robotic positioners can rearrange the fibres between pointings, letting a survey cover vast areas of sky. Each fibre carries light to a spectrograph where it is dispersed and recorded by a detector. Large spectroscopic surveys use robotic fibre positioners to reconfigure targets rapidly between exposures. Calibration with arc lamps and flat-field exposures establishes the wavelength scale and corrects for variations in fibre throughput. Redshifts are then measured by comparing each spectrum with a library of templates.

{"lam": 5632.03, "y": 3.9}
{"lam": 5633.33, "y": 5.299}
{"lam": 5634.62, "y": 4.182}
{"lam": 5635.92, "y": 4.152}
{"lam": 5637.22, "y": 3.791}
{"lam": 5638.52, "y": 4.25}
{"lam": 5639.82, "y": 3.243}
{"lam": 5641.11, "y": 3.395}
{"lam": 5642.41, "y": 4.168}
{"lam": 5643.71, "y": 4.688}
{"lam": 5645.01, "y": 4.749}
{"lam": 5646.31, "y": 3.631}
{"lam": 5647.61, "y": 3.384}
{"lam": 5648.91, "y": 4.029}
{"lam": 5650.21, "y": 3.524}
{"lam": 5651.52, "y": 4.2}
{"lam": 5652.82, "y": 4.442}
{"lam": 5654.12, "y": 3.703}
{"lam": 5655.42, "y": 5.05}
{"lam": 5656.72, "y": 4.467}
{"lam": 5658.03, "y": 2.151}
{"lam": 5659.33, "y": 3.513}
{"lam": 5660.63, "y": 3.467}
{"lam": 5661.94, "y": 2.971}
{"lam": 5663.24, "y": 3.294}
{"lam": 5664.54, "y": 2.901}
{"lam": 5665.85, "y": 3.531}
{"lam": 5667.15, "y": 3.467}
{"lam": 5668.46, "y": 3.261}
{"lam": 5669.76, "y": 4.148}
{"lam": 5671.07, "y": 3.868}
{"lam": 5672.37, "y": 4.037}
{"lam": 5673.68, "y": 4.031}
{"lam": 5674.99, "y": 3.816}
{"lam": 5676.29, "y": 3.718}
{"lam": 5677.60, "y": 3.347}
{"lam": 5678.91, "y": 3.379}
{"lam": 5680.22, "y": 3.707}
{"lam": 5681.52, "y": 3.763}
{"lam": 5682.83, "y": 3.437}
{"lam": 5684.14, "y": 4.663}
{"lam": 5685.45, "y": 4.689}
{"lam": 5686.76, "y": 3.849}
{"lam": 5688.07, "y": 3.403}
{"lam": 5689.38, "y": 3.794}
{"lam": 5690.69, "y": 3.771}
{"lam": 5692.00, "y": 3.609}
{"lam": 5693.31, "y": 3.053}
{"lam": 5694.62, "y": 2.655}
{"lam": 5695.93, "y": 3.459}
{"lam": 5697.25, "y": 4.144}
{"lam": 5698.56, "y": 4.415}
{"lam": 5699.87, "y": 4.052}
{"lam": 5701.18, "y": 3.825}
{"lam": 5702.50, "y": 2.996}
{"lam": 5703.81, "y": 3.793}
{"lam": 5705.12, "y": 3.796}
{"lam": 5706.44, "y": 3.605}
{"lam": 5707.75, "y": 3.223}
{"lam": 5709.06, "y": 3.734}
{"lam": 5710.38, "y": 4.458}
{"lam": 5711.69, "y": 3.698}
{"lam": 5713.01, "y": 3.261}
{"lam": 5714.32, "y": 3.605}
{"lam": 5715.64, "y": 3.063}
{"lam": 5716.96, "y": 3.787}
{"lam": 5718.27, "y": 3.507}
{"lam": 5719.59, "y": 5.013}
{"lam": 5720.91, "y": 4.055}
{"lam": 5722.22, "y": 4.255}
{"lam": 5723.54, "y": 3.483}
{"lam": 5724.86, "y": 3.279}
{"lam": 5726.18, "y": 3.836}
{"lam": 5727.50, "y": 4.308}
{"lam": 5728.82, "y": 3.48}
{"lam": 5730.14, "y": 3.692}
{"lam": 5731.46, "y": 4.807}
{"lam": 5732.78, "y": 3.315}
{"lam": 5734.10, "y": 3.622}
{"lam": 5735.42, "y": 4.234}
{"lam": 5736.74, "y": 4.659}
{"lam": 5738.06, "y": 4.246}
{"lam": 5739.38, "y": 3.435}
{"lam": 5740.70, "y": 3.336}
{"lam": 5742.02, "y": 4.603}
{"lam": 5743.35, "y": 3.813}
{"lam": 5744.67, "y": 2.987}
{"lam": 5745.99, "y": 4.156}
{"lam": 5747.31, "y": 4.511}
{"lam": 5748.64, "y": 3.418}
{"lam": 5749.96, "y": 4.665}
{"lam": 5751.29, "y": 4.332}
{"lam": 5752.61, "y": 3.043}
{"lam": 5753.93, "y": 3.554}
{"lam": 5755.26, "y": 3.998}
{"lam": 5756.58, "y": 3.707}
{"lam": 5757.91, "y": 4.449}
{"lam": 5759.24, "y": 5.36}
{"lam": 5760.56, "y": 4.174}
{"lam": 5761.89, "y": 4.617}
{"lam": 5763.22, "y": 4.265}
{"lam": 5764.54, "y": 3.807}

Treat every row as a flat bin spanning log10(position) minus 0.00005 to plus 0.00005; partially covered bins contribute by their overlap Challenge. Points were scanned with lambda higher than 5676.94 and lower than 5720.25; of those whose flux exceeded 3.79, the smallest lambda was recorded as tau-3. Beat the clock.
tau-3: 5684.14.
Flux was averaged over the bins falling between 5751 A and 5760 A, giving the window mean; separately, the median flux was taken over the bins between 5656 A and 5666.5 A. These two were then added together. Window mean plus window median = 7.44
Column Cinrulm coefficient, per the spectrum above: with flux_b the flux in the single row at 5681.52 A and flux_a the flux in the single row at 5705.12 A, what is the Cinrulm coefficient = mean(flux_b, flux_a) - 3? 0.78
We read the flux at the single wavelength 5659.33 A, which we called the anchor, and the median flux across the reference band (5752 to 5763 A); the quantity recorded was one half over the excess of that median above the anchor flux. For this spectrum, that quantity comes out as 0.87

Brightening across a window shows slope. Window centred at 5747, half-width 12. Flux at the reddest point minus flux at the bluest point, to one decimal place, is 0.2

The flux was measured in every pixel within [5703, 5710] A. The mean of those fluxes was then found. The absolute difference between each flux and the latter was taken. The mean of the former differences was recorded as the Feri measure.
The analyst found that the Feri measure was 0.17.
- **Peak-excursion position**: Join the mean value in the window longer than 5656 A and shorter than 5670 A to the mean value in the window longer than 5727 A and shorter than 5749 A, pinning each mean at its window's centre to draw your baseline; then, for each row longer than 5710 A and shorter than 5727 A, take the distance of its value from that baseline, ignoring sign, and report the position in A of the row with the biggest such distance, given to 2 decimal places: 5719.59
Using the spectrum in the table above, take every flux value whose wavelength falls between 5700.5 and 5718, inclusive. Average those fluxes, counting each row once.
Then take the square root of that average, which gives 1.898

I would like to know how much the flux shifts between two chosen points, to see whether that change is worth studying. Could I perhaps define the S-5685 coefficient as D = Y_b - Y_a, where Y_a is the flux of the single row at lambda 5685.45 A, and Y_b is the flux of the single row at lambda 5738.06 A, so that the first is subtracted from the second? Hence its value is -0.4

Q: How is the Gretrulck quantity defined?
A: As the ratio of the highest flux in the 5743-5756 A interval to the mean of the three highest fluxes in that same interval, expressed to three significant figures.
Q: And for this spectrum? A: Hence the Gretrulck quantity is 1.04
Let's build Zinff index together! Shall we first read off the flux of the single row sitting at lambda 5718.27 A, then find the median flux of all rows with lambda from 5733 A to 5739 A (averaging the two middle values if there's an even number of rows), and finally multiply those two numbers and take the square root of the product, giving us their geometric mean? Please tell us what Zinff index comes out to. 3.86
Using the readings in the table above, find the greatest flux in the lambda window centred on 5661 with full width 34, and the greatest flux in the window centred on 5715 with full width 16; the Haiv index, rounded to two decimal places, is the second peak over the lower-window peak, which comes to 0.99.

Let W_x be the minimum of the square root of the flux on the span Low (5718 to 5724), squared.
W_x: 3.5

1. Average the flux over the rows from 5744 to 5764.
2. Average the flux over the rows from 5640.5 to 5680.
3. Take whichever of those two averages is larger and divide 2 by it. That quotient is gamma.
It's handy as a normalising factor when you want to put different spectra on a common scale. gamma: 0.490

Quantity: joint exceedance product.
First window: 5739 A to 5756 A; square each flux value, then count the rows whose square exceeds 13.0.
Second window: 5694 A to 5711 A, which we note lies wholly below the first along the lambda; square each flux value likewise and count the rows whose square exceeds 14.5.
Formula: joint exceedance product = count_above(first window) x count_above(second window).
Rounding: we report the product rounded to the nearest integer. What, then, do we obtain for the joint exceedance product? 35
